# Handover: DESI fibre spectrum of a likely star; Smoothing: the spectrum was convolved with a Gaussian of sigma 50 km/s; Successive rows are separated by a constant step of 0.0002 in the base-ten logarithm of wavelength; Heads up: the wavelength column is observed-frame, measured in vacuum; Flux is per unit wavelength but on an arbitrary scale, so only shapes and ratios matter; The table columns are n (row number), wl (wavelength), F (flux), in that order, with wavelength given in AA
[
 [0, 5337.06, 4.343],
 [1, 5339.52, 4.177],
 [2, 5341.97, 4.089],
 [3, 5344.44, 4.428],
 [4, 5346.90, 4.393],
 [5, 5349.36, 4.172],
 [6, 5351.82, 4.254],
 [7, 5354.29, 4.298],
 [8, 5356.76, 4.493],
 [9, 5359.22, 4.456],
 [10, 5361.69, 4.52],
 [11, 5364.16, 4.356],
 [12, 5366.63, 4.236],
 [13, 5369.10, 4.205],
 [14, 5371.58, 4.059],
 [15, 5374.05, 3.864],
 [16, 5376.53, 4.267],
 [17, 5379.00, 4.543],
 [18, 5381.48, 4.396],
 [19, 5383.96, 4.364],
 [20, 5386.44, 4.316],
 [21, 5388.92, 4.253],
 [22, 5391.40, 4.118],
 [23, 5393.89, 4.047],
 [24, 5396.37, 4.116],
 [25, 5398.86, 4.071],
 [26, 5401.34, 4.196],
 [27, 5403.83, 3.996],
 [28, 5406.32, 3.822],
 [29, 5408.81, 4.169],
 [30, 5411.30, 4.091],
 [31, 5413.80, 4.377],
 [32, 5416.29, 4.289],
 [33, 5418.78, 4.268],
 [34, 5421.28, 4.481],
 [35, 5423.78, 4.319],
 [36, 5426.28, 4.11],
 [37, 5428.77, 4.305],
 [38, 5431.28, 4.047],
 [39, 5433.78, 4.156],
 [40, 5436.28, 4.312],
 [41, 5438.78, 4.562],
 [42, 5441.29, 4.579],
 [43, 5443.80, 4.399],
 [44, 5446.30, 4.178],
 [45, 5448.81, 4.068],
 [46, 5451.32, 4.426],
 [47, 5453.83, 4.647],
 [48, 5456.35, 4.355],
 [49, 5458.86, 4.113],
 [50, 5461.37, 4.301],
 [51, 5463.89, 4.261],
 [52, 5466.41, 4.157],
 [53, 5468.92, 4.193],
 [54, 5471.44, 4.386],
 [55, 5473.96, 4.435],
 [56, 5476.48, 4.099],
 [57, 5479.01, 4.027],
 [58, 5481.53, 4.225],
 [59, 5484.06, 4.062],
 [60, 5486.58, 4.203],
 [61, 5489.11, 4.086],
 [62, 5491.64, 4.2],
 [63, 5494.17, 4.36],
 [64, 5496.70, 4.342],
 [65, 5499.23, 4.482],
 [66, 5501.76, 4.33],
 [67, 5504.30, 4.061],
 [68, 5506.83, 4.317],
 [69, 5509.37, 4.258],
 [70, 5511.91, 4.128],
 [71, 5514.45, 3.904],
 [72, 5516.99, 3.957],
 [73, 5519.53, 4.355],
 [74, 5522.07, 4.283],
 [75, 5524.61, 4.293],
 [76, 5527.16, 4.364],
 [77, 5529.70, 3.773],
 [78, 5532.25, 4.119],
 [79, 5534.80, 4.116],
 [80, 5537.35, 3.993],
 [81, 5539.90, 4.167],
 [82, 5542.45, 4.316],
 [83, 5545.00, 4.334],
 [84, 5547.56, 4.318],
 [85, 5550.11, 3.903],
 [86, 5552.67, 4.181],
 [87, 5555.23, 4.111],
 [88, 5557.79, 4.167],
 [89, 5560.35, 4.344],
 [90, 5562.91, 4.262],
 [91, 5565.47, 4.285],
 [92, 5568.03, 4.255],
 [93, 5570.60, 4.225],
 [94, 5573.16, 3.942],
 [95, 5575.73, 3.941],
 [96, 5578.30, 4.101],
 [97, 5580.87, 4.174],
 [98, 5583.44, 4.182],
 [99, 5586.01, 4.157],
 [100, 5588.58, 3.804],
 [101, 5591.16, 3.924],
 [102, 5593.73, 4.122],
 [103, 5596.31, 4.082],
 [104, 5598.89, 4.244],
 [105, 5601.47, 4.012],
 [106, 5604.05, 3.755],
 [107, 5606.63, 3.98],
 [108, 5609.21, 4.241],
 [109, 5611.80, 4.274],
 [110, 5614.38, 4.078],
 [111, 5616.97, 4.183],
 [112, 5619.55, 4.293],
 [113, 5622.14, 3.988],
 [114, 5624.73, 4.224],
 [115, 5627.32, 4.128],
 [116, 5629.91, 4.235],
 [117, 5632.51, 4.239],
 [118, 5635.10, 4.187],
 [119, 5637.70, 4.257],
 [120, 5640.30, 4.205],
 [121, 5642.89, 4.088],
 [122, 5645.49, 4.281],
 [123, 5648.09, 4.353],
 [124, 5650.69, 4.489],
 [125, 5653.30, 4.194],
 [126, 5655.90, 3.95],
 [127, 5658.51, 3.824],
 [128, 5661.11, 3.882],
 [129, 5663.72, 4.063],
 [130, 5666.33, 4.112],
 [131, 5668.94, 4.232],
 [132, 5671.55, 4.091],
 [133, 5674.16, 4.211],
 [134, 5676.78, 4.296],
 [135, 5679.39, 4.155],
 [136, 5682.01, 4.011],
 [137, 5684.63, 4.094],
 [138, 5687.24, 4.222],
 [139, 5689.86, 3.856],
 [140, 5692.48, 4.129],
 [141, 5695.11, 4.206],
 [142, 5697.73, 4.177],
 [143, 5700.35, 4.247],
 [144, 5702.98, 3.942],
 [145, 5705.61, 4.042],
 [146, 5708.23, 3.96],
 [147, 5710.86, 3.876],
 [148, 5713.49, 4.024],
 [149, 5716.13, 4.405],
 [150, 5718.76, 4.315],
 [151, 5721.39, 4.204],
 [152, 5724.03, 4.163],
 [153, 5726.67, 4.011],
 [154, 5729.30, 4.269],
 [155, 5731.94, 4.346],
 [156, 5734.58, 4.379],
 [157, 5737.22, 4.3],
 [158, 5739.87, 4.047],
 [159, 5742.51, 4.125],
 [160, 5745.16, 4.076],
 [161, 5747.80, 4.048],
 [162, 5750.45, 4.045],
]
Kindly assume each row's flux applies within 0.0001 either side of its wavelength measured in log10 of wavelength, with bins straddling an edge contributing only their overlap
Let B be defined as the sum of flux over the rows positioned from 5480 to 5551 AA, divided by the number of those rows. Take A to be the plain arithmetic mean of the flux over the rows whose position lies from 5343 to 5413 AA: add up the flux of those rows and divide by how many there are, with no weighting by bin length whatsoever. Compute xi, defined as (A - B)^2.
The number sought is 0.002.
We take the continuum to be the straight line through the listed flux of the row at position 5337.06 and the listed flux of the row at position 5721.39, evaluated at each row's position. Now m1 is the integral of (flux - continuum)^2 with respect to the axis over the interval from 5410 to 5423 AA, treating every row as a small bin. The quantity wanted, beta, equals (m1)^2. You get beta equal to 0.05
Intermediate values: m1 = 0.21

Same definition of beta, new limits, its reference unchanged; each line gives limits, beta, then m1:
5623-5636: 0.00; 0.06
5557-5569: 0.00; 0.04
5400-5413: 1.21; 1.10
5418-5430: 0.03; 0.18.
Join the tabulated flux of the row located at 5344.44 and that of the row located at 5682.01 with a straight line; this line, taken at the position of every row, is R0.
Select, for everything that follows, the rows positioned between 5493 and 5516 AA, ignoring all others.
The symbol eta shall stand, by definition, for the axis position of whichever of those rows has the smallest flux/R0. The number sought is 5514.45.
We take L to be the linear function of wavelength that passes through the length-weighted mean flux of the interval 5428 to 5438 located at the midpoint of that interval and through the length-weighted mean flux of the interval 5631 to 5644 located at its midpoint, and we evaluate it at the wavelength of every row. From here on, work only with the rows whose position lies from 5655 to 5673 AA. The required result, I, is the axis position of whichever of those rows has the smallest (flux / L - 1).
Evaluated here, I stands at 5658.51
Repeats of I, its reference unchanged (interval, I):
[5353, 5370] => 5369.10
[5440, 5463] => 5448.81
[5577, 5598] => 5588.58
